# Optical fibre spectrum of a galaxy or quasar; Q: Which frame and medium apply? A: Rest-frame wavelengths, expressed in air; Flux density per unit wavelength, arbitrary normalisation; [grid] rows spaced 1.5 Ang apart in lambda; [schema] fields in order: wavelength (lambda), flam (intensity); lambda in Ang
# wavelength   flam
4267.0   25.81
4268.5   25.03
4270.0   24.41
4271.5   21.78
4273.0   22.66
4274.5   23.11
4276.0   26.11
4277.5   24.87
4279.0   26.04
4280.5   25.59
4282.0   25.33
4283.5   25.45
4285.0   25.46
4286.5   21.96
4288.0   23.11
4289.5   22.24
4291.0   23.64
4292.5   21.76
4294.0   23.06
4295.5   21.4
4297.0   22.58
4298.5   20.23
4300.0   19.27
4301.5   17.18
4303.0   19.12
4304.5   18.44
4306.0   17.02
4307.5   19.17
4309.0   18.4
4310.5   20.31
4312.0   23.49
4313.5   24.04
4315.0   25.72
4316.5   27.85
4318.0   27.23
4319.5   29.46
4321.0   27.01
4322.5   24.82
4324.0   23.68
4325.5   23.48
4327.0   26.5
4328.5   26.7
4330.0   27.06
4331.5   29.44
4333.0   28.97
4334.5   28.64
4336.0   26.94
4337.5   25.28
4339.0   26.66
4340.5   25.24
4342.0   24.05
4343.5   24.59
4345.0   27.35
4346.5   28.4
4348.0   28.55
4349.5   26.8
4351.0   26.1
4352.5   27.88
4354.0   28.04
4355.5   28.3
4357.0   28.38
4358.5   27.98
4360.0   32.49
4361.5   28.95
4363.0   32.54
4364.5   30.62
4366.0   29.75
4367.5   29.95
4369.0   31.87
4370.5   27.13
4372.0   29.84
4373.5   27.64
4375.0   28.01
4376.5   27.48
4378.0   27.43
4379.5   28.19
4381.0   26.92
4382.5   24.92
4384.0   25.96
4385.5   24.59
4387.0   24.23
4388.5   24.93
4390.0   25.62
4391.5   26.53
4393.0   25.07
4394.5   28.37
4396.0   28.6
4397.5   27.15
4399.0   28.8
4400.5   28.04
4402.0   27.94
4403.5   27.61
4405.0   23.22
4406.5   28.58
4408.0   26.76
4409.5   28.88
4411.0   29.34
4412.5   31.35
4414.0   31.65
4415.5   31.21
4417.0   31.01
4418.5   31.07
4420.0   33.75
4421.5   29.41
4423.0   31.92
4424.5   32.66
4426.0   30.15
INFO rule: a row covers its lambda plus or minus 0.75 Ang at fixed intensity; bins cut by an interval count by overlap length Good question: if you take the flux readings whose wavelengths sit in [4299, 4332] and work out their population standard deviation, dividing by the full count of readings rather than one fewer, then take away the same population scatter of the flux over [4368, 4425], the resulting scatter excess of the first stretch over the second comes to 1.5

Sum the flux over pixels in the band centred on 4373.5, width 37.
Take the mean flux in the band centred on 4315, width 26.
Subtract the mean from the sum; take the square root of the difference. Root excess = 26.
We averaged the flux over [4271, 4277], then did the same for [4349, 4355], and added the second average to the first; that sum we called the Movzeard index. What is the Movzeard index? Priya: 51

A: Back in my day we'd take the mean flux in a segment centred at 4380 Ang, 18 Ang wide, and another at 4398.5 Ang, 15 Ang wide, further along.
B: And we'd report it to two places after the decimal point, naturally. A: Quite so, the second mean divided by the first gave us 1.02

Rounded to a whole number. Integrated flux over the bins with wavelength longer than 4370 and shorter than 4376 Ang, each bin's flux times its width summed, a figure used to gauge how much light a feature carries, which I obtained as 169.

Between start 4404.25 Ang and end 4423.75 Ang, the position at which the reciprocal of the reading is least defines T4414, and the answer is 4420.0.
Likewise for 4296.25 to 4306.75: 4297.0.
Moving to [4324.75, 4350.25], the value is 4331.5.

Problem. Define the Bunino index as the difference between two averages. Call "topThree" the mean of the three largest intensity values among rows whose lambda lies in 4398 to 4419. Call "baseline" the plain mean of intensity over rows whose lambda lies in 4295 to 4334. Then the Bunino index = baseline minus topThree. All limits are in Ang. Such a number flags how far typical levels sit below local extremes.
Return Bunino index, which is -8.0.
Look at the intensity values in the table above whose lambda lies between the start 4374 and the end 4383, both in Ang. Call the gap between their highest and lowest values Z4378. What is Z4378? 3.3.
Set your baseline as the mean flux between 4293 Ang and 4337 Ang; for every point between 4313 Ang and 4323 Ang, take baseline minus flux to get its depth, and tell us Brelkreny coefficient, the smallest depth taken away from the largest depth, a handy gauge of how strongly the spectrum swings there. 5.4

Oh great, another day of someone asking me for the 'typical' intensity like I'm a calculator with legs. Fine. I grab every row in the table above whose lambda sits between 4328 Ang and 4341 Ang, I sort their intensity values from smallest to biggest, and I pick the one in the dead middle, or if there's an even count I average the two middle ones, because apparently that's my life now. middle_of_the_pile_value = 26.9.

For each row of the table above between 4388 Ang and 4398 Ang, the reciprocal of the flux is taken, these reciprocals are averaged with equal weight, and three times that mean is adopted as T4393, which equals 0.113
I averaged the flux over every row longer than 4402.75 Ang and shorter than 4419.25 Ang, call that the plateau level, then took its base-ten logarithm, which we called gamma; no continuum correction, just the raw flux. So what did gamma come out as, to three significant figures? 1.46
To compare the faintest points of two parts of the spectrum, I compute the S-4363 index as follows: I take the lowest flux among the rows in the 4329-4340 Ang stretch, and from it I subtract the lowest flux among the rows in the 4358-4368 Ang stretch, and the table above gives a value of -3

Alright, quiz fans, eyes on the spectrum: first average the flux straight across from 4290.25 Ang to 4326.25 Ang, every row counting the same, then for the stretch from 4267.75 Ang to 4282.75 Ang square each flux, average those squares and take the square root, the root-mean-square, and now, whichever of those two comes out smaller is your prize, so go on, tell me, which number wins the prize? 22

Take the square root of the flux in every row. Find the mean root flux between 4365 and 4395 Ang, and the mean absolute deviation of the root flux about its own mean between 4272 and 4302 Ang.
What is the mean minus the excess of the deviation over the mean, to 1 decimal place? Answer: 10.2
